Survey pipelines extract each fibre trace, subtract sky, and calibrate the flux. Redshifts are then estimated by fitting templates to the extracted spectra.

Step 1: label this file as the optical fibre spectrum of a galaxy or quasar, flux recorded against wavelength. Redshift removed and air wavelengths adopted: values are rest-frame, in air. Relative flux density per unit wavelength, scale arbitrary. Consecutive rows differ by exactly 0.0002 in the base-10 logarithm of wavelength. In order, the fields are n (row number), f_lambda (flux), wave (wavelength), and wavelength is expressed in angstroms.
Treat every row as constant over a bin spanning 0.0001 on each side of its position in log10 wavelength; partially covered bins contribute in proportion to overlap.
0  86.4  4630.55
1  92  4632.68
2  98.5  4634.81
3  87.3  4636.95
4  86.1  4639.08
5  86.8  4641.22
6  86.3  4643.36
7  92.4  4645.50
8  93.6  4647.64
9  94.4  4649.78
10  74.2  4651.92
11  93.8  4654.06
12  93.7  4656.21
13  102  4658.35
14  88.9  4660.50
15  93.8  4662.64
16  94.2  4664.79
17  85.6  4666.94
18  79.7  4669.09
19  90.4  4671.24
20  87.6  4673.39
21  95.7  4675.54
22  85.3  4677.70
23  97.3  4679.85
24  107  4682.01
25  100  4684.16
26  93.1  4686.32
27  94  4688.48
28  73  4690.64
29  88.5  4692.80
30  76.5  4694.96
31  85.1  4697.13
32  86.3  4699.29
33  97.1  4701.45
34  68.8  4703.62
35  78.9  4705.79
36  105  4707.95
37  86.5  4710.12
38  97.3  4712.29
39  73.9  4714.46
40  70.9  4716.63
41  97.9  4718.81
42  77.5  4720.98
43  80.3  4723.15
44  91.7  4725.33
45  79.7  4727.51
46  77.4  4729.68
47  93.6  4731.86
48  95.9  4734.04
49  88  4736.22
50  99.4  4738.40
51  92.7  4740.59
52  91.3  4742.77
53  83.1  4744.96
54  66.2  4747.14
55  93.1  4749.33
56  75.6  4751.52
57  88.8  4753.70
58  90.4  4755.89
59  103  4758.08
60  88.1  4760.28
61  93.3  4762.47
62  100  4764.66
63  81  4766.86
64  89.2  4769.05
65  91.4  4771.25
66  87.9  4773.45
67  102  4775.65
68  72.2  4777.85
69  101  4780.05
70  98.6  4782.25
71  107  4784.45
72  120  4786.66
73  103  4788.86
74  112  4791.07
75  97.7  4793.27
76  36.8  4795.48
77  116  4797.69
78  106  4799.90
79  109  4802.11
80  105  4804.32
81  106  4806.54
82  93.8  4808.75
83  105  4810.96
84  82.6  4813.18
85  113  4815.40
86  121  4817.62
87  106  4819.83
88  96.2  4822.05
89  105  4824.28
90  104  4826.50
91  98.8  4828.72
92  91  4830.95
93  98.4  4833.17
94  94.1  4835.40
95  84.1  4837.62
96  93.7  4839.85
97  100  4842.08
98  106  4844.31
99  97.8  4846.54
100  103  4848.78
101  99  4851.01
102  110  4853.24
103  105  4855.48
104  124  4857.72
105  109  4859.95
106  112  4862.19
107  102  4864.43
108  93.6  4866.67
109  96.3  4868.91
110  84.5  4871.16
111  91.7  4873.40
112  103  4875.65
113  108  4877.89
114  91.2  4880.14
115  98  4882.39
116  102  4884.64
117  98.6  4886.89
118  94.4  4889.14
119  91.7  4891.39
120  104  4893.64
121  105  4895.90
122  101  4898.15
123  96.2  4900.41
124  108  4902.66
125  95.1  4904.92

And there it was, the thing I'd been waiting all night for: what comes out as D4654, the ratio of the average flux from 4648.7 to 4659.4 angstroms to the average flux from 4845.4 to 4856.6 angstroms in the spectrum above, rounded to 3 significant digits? 0.890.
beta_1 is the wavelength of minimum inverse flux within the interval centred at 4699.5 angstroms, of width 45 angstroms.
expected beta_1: 4682.01 angstroms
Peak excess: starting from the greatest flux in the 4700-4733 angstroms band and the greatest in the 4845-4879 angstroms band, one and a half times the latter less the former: 81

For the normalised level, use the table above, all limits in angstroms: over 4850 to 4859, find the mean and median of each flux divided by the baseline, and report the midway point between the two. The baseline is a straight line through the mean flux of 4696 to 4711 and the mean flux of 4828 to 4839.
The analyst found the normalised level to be 1.15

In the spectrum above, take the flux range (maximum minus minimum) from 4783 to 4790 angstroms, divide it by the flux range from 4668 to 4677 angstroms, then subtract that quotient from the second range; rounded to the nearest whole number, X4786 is 15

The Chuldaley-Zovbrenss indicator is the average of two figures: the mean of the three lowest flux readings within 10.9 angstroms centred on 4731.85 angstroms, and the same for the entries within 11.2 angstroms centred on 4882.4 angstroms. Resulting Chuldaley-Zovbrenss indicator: 88.8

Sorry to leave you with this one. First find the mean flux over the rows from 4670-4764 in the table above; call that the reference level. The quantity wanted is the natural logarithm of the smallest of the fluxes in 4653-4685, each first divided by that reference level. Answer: -0.10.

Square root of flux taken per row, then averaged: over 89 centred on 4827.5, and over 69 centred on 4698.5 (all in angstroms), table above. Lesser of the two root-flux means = 9.33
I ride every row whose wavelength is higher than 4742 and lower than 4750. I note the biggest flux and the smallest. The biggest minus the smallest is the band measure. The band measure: 26.9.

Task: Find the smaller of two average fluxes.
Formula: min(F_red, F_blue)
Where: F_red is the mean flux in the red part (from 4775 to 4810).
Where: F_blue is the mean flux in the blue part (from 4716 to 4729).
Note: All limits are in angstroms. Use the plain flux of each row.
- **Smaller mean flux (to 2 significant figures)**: 83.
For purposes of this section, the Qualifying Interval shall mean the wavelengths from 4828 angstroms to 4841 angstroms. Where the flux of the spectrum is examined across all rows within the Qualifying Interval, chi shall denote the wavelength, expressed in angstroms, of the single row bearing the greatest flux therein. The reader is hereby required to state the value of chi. 4828.72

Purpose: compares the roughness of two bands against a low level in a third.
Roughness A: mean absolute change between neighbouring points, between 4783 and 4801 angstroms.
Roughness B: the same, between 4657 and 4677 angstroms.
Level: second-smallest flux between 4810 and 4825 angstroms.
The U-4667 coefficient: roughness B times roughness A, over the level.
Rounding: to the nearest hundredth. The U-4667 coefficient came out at 2.06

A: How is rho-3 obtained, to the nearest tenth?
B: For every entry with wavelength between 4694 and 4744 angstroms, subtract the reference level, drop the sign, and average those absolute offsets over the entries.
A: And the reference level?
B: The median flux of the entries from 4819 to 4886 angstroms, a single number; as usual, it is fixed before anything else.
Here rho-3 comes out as 13.4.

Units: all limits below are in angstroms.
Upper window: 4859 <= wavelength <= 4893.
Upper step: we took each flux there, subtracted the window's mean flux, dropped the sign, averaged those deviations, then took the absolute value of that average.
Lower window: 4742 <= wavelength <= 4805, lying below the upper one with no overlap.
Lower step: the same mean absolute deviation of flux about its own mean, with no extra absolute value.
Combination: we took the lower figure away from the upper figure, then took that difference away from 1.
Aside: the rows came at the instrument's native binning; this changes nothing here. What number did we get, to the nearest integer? 7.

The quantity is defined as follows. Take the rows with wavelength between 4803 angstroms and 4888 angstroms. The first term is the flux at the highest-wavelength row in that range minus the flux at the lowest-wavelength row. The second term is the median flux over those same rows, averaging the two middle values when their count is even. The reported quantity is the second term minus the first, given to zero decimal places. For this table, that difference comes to 107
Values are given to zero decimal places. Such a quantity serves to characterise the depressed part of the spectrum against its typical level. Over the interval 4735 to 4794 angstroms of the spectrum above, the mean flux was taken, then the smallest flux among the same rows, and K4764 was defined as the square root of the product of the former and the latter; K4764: 79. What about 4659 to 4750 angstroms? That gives 76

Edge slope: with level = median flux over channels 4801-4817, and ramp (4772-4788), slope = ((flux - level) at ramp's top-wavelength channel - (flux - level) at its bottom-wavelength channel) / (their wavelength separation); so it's 2.4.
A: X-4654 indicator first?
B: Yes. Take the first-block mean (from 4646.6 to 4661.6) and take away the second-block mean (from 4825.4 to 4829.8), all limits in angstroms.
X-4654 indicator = -10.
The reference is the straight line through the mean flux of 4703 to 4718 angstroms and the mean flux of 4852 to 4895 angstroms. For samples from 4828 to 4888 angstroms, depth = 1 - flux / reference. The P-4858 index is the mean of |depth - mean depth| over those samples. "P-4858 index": 0.065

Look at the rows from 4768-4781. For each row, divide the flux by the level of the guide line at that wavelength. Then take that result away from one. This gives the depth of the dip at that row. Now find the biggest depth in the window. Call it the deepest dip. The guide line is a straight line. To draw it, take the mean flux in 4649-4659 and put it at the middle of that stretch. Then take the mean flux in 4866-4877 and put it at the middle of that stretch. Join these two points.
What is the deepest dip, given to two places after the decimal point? 0.22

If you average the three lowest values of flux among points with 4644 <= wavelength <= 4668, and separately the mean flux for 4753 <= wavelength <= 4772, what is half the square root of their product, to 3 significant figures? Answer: 43.6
